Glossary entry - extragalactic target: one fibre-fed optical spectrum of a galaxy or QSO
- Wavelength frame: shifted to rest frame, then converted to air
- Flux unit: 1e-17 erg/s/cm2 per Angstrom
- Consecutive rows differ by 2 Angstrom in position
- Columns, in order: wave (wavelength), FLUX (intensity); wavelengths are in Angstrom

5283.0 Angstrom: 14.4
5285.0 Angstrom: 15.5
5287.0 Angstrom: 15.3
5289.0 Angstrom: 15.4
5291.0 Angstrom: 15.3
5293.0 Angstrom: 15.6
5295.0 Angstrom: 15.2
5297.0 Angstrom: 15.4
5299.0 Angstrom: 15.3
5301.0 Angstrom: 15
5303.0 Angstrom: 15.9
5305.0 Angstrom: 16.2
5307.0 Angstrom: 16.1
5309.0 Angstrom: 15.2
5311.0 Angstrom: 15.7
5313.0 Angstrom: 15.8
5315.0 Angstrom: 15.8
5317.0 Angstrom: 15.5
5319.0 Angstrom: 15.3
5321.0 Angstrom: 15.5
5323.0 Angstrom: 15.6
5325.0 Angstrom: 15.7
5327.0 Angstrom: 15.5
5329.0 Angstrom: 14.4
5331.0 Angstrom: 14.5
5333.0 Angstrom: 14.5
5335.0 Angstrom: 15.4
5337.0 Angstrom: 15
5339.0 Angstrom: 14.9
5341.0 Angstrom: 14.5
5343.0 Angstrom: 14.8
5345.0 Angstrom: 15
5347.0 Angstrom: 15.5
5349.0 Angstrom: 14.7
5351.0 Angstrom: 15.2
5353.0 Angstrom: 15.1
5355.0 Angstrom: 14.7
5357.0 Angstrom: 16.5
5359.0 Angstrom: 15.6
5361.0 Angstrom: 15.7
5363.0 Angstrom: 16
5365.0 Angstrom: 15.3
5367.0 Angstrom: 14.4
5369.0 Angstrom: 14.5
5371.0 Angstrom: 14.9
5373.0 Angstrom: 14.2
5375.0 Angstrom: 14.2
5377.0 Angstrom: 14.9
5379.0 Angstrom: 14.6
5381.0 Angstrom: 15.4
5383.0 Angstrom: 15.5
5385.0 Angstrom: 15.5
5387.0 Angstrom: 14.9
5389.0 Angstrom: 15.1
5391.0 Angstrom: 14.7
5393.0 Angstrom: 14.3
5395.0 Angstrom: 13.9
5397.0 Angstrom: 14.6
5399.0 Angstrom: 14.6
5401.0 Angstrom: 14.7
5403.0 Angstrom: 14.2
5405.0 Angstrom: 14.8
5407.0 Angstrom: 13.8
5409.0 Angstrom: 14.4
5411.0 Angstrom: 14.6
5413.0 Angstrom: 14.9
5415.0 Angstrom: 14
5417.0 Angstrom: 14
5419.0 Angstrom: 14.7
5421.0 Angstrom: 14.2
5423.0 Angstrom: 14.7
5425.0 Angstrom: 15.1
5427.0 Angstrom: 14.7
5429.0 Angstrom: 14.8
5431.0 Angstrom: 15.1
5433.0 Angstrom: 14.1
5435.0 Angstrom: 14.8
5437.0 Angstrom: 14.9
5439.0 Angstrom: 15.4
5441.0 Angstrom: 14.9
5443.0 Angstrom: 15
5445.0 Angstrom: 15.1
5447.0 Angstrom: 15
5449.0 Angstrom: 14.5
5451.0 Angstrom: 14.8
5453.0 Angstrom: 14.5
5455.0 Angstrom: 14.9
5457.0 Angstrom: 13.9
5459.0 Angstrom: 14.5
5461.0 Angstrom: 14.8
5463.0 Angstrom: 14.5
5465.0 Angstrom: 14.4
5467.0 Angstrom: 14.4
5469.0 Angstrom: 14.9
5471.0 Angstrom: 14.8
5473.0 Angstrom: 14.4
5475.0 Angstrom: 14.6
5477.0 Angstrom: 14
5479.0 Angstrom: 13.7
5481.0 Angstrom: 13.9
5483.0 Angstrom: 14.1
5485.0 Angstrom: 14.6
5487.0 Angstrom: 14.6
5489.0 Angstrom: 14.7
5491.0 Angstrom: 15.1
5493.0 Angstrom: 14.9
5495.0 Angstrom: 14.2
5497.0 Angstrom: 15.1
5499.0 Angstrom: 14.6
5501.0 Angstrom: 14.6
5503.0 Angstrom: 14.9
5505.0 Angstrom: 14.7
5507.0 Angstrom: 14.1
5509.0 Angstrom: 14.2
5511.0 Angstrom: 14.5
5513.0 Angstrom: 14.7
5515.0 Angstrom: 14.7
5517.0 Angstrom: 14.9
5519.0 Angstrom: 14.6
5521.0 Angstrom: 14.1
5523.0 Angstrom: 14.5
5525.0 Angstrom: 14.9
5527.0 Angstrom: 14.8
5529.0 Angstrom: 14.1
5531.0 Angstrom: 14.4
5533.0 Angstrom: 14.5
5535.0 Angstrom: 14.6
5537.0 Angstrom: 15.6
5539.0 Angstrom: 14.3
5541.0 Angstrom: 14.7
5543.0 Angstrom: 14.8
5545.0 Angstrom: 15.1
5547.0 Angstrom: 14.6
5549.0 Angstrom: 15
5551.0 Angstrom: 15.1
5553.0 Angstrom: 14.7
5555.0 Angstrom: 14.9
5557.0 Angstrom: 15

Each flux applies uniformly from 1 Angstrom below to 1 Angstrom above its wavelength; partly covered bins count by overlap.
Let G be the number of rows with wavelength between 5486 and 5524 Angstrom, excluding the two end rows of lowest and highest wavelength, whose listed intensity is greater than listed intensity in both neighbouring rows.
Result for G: 4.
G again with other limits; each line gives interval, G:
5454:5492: 3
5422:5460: 6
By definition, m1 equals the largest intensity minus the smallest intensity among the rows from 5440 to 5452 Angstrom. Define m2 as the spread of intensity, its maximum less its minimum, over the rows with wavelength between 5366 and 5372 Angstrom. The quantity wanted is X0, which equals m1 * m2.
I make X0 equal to 0.3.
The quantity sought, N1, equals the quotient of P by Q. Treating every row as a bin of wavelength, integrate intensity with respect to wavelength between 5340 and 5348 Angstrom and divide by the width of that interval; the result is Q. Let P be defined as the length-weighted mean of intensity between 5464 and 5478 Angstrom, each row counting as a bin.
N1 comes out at 0.97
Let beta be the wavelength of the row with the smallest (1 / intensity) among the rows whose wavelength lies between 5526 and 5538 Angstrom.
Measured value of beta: 5537.0 Angstrom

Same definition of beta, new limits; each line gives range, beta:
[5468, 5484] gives 5469.0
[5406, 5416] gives 5413.0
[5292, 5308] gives 5305.0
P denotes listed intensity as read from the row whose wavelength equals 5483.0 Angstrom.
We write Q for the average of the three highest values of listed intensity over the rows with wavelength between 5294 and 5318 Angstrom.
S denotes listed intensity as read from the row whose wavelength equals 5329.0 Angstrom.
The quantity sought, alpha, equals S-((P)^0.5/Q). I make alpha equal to 14.2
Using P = 14.1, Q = 16.1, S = 14.4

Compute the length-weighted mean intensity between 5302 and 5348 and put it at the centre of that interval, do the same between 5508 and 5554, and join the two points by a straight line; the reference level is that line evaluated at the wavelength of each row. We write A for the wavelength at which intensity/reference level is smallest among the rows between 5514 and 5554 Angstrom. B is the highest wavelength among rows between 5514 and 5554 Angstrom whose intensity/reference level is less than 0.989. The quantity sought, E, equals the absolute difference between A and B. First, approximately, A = 5521.0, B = 5539.0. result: 18 Angstrom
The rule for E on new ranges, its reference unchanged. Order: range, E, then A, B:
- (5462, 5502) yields 22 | 5479.0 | 5501.0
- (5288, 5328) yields 0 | 5301.0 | 5301.0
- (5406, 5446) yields 28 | 5407.0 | 5435.0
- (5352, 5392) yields 18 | 5373.0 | 5391.0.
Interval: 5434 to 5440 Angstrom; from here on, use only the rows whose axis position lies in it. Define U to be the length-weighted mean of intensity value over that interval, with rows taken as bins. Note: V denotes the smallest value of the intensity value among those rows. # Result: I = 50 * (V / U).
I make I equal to 49.2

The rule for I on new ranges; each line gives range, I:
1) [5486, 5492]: 49.3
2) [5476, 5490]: 48.1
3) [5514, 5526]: 48.2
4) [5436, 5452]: 48.5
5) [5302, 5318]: 48.2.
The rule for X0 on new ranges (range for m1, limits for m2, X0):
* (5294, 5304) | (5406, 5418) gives 1.0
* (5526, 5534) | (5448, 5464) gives 0.7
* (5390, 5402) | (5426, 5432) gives 0.3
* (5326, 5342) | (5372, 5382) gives 1.3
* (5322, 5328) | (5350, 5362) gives 0.4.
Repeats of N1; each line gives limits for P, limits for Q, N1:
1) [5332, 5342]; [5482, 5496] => 1.02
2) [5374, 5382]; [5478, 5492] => 1.03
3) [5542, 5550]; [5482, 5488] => 1.03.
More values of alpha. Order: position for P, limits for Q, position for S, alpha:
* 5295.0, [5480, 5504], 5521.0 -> 13.8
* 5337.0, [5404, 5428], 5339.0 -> 14.6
